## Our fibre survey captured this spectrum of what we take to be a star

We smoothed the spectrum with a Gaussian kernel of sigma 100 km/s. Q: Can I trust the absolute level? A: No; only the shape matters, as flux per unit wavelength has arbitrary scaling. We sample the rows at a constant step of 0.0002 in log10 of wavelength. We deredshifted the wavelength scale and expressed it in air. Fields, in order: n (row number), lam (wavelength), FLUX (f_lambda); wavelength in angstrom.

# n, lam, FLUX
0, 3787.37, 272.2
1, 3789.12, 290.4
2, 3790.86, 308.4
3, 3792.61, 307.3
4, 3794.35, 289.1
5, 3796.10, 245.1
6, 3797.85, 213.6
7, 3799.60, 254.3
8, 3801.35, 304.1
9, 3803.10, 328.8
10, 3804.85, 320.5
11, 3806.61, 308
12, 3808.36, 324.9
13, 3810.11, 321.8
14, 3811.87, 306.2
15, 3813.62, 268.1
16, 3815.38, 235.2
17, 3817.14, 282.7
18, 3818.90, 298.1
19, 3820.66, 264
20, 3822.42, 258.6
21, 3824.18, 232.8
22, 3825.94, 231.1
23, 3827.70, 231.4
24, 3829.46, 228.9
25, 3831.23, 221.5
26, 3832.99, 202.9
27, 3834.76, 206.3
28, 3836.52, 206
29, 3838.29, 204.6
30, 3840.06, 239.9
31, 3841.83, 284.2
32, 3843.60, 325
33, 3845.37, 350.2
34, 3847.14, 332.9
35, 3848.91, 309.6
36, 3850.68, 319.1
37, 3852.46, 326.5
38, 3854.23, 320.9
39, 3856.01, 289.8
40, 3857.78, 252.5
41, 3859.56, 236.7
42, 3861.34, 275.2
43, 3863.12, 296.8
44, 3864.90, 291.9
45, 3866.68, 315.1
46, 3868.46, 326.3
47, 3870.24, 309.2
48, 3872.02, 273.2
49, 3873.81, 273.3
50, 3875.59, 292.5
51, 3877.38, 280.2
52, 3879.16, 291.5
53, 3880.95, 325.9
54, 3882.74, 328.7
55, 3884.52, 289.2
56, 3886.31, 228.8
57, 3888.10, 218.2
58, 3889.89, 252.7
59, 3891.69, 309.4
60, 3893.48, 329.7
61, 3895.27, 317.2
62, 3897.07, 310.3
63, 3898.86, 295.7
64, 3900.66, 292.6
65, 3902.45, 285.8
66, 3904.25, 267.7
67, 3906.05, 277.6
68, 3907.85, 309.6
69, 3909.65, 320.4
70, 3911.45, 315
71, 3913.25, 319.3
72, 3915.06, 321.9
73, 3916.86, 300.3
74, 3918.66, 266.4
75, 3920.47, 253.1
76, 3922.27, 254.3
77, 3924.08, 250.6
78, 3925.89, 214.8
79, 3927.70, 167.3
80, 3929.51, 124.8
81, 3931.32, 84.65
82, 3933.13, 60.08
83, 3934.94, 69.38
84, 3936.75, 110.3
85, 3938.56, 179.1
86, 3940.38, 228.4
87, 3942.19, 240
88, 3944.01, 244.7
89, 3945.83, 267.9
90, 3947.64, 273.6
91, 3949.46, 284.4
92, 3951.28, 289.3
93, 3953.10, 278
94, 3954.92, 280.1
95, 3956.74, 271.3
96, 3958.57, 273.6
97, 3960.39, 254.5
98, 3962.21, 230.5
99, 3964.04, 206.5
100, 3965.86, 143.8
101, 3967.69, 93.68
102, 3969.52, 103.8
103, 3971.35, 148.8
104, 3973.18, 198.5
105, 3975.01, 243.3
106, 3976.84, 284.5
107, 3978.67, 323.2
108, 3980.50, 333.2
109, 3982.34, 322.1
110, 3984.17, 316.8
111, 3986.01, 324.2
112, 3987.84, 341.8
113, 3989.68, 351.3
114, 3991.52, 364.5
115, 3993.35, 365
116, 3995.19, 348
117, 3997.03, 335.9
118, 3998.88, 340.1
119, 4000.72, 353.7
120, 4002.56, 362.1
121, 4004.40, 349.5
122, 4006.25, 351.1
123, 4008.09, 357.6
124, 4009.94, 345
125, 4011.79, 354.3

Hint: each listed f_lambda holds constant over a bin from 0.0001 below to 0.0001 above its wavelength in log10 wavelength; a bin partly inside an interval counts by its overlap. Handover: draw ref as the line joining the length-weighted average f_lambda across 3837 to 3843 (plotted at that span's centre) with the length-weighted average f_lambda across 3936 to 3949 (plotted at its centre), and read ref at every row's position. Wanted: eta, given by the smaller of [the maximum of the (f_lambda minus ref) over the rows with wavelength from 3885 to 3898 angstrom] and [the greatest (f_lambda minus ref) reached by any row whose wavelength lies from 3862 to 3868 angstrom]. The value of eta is 76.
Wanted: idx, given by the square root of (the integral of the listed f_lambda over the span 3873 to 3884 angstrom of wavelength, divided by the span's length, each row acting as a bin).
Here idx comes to 17.3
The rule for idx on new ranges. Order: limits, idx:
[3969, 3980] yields 15.0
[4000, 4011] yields 18.8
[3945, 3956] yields 16.7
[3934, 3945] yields 13.4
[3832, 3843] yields 15.1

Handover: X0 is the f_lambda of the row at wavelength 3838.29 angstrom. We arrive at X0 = 204.6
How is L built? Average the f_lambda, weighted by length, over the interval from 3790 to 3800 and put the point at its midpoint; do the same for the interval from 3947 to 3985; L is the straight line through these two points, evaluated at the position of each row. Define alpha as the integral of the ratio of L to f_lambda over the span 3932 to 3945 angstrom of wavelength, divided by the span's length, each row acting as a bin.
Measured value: 2.09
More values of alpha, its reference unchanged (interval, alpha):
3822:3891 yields 0.98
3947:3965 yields 0.95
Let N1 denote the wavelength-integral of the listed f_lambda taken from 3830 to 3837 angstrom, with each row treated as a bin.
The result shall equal 1472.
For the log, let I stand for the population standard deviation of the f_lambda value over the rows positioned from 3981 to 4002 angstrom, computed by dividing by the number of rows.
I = 16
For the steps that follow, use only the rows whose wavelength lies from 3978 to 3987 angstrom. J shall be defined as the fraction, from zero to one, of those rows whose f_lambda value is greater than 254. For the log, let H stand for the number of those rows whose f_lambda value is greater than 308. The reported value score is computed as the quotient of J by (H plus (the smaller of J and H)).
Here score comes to 0.17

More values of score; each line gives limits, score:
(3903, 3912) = 0.25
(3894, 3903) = 0.33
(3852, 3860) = 0.23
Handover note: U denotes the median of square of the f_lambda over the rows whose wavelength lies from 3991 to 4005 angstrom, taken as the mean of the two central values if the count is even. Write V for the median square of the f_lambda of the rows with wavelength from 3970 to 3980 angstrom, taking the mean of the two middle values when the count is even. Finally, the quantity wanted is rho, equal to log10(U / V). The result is 0.3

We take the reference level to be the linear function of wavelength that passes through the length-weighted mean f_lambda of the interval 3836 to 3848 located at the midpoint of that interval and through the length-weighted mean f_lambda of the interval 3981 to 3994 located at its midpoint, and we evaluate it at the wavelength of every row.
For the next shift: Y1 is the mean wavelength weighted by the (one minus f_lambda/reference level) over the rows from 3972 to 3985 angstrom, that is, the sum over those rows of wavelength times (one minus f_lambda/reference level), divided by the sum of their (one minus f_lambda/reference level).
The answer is 3975.7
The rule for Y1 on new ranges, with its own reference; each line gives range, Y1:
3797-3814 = 3808.0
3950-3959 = 3955.3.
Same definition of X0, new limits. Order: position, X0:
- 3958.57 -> 273.6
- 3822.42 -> 258.6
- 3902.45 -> 285.8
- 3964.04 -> 206.5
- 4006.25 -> 351.1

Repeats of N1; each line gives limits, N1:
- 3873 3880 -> 1993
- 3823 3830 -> 1628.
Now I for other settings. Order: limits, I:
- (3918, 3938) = 78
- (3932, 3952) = 82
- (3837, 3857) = 41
